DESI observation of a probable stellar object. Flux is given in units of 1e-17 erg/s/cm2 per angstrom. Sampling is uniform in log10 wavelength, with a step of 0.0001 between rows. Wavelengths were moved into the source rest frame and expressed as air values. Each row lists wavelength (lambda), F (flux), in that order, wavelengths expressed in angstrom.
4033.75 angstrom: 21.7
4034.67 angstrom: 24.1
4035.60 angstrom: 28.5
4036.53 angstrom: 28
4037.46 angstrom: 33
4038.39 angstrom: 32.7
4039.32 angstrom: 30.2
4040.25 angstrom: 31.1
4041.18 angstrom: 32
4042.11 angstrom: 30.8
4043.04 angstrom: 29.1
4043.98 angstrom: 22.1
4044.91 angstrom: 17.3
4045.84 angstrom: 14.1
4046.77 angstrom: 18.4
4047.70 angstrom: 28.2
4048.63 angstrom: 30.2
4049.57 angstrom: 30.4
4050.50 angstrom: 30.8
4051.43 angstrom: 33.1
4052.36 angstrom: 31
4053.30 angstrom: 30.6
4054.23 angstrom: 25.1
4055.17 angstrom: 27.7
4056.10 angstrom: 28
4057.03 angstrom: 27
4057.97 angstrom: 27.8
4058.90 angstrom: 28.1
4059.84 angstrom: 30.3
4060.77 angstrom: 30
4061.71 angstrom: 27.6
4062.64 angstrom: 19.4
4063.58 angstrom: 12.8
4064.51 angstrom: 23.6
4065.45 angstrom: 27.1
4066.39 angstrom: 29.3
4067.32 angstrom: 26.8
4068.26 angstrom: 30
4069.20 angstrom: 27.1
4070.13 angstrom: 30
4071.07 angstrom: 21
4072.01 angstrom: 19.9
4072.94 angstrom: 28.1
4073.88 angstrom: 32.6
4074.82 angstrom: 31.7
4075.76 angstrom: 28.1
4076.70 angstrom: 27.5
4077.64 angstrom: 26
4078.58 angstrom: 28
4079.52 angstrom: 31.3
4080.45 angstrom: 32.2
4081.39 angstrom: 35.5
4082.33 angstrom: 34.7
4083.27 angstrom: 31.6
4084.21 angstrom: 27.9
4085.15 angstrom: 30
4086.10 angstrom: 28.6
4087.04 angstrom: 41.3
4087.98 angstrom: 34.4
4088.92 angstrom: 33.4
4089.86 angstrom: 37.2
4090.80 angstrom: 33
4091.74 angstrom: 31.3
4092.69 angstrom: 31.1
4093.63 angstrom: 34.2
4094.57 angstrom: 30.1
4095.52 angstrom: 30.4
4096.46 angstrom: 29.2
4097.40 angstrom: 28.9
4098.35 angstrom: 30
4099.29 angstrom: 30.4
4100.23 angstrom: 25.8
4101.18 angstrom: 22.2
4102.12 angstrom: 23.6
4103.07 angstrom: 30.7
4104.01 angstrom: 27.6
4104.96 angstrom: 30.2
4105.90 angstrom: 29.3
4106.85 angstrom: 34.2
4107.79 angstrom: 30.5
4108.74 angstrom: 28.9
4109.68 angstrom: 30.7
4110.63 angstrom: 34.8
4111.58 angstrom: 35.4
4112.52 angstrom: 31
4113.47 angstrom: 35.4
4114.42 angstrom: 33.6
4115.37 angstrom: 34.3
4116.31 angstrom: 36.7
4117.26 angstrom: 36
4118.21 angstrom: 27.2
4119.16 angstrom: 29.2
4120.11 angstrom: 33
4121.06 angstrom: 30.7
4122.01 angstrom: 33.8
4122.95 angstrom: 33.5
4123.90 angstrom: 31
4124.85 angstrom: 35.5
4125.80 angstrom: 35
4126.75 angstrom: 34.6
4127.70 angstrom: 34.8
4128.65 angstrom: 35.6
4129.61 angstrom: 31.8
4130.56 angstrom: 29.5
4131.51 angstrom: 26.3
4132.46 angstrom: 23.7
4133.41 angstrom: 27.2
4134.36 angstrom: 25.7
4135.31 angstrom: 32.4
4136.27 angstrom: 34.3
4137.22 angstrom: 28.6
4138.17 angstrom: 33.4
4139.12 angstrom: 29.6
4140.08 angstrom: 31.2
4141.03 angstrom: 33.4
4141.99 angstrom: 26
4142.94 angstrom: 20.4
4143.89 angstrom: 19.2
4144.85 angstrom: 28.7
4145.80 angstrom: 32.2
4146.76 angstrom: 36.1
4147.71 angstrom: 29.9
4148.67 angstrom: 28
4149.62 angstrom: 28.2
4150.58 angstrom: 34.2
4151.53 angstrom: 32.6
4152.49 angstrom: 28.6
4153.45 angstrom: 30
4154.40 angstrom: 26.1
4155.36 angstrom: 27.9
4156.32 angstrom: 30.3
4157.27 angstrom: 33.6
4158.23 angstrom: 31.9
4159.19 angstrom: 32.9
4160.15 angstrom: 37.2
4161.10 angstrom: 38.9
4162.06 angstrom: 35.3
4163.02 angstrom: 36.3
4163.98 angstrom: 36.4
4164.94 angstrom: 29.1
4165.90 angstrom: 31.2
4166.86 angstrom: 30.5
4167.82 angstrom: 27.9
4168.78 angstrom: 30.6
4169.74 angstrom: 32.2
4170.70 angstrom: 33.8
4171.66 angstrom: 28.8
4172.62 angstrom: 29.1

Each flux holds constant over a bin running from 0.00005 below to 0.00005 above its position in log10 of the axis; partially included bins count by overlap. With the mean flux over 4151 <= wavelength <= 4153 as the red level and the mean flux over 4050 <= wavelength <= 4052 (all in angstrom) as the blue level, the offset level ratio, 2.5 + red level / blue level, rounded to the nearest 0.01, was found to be 3.46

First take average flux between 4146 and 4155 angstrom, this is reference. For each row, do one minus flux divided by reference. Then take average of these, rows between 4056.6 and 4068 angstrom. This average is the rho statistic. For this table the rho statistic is 0.15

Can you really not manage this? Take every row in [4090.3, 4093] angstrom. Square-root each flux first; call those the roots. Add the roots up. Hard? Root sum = 16.9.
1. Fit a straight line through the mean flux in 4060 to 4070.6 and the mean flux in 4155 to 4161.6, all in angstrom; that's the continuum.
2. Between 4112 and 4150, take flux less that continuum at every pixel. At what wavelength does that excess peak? 4116.31 angstrom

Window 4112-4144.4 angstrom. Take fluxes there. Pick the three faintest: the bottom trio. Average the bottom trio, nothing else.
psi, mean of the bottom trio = 21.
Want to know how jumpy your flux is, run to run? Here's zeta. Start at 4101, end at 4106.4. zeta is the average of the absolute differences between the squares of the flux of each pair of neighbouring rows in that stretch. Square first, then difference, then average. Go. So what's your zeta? 167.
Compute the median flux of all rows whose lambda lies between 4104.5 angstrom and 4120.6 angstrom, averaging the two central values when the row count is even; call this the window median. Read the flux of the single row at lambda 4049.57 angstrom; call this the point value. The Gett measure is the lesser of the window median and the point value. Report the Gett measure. 30.4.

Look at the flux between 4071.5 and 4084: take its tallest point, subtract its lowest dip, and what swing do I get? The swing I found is 16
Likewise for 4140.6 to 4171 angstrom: 20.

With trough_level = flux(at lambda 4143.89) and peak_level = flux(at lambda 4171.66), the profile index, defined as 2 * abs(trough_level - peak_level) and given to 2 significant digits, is 19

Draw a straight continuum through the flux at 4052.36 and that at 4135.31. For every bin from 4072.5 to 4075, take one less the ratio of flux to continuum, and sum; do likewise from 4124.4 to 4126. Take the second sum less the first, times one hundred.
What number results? -24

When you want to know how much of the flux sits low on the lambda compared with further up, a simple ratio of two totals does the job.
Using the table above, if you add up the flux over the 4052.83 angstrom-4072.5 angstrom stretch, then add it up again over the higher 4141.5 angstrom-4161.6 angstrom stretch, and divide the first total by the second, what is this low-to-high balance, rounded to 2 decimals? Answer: 0.87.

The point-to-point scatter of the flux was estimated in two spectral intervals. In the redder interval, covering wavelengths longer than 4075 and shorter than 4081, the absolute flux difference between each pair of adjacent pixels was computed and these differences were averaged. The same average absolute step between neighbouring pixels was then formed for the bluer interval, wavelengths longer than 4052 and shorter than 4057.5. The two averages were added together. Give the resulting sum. 3.6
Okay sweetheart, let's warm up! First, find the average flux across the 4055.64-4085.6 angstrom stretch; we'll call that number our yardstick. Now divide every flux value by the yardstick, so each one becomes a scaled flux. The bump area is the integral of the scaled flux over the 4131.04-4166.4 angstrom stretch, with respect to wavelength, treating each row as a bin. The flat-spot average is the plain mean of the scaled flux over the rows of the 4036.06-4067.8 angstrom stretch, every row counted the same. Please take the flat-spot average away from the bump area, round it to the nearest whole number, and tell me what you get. 38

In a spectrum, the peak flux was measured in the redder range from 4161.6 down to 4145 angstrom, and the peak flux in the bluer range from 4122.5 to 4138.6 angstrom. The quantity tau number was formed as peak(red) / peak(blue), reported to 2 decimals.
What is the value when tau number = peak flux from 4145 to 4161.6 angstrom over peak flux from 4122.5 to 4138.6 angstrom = 1.09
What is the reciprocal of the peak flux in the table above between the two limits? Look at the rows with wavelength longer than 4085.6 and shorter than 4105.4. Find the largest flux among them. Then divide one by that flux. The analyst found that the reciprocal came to 0.0242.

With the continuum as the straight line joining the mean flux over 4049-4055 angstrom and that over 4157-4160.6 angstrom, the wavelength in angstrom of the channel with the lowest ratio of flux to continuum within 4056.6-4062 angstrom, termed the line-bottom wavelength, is 4057.03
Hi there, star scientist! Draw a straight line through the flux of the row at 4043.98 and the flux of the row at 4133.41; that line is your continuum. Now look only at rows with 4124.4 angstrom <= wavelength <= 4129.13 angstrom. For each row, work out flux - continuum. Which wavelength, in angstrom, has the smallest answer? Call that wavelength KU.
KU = 4126.75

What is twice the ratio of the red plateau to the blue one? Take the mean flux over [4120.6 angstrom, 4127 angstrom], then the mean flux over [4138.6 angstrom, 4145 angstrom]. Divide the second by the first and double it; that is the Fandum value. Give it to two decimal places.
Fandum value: 1.61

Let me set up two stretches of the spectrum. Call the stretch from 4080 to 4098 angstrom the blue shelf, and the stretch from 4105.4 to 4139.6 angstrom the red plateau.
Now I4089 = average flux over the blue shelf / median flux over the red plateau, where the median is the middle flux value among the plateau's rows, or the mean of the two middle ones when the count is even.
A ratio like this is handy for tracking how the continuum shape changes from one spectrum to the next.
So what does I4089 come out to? 0.99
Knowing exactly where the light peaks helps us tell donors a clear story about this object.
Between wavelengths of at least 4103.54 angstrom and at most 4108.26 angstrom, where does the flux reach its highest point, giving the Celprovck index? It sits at 4106.85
